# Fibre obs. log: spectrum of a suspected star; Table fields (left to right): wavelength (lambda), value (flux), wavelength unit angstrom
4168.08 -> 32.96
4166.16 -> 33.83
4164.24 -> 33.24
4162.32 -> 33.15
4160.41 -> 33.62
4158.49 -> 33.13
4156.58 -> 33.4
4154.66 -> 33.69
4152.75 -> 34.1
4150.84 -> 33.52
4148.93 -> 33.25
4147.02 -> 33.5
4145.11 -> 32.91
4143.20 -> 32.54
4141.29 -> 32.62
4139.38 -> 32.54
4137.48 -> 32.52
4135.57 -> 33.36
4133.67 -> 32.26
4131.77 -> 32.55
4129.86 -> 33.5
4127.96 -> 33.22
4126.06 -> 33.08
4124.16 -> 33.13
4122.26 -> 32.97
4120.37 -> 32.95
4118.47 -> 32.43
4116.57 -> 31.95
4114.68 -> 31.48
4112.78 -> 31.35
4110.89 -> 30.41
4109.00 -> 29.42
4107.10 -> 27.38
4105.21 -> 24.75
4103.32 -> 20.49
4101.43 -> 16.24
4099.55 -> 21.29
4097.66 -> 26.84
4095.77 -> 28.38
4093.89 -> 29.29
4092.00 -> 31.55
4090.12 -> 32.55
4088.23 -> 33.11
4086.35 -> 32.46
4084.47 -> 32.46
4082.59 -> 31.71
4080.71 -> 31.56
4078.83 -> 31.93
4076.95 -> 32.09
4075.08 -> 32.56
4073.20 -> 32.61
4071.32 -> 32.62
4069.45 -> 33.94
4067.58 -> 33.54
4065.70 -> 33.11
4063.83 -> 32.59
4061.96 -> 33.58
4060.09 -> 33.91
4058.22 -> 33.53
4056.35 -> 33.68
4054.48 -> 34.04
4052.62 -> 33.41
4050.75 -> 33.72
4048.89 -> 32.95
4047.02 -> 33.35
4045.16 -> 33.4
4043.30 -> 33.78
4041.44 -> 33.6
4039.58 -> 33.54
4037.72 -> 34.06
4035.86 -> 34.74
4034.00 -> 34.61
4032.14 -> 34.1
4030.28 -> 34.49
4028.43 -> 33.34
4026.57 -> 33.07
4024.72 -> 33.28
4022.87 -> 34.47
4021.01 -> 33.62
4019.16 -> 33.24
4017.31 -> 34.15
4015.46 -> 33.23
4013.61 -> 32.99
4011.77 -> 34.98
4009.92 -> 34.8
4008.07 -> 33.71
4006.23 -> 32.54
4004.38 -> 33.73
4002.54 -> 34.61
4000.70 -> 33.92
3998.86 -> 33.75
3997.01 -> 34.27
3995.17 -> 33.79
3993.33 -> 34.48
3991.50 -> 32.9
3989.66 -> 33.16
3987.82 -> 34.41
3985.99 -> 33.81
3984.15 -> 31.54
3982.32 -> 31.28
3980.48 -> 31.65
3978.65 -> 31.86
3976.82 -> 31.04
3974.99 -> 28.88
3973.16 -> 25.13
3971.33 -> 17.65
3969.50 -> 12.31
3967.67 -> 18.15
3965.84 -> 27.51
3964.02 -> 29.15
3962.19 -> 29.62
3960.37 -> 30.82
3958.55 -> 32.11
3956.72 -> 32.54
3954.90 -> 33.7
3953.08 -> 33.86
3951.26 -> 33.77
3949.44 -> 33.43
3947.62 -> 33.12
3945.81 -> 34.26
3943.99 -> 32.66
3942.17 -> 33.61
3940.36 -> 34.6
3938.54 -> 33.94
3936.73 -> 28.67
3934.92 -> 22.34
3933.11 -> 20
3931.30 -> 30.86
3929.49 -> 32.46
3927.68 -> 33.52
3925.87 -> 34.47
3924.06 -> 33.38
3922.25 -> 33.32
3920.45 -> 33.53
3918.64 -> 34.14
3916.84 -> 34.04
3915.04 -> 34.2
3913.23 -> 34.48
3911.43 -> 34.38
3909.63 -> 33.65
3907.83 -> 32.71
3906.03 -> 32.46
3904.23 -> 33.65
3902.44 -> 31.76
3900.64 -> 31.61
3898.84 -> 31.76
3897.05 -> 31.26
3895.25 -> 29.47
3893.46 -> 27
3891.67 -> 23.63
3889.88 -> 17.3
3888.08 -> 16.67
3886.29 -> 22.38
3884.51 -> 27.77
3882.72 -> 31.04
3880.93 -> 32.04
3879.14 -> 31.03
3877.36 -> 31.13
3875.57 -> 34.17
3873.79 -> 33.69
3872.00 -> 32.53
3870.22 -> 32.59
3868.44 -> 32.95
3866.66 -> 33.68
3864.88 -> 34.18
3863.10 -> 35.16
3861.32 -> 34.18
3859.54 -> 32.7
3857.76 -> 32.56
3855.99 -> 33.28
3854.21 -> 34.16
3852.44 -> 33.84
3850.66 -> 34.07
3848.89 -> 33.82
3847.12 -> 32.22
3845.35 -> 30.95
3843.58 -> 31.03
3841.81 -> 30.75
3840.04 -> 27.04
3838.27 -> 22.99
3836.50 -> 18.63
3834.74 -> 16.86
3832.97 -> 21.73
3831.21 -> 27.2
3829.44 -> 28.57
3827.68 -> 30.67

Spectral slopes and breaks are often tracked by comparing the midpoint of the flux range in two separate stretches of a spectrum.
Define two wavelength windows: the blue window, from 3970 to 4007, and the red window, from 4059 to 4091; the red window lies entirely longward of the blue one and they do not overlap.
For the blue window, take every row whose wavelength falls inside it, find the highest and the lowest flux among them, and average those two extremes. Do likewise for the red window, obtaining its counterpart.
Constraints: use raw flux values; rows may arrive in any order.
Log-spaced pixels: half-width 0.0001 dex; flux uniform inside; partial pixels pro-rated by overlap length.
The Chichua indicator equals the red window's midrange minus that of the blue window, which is 6.6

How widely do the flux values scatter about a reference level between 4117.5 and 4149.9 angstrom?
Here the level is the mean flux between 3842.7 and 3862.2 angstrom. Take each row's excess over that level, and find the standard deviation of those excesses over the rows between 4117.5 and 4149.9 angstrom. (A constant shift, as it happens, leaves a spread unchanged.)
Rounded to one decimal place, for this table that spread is 0.4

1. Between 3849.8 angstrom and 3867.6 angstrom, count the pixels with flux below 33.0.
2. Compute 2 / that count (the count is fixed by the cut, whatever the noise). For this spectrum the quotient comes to 1.0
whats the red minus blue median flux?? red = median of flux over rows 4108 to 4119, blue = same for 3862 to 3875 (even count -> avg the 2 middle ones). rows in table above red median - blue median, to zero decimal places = -2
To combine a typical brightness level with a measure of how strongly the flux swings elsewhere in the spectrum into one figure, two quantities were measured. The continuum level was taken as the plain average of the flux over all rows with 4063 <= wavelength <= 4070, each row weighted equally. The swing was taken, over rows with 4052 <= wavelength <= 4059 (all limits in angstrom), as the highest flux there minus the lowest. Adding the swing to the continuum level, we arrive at 34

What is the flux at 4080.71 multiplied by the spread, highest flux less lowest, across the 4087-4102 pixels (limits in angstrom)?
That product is 532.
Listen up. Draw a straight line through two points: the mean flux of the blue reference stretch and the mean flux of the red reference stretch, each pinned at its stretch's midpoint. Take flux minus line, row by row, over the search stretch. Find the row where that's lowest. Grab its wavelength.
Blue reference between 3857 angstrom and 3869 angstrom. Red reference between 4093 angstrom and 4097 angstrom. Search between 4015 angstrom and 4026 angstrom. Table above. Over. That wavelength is 4015.46 angstrom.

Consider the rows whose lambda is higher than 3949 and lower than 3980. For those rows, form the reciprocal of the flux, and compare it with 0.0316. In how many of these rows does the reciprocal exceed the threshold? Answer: 10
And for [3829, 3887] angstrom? 15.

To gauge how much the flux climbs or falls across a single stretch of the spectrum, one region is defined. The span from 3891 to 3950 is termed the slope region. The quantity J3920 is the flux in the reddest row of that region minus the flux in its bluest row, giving 10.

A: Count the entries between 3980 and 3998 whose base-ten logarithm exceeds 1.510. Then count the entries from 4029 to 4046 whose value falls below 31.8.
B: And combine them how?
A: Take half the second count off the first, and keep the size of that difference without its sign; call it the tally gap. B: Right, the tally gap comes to 7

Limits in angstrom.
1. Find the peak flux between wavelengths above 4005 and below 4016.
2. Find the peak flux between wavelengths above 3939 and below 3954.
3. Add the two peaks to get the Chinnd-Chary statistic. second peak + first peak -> 69.6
